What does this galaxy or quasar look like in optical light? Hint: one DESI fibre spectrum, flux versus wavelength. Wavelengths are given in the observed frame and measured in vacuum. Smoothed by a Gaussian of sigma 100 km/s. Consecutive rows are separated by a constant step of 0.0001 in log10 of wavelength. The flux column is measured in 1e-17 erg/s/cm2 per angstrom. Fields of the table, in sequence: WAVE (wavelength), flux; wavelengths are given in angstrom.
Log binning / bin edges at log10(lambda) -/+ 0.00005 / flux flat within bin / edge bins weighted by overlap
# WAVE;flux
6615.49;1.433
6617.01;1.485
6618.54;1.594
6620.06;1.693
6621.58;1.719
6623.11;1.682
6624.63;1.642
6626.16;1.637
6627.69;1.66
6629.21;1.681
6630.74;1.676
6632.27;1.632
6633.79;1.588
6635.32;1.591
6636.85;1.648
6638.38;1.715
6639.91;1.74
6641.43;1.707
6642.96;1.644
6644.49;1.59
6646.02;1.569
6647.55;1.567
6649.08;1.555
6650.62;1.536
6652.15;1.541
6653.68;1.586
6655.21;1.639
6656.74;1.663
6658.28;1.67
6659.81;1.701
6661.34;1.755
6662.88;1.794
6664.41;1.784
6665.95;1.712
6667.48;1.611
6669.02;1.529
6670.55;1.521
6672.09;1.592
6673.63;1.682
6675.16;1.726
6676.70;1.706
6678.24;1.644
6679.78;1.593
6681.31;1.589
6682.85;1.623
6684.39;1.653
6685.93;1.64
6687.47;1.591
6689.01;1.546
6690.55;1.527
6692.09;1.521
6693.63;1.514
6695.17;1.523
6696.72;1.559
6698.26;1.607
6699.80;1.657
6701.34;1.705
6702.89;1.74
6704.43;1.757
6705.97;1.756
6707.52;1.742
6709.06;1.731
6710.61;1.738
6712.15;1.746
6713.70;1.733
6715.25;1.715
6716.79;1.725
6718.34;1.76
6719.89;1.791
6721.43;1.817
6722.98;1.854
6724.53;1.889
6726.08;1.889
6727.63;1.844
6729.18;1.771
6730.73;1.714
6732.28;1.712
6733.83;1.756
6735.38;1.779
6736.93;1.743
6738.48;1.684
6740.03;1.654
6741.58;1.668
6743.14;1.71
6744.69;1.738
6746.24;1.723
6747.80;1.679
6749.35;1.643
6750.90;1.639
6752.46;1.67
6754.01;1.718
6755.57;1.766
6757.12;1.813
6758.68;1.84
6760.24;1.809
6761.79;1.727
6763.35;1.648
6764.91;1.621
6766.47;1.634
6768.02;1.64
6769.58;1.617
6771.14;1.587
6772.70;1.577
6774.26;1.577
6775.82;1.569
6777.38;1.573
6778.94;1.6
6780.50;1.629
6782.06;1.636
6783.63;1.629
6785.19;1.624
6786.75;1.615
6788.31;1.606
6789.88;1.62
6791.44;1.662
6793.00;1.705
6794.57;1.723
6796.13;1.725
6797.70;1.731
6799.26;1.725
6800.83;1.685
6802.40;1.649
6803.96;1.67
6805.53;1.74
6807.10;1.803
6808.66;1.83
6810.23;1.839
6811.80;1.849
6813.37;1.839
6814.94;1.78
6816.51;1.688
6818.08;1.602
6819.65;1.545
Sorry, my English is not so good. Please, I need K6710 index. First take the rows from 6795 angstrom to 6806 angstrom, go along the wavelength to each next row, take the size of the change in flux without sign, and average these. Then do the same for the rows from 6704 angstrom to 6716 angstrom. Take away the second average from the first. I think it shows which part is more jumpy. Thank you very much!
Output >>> 0.020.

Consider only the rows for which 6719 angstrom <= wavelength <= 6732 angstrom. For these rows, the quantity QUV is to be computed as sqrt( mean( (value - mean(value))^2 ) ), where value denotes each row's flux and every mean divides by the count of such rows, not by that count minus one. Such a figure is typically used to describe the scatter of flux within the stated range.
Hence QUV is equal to 0.057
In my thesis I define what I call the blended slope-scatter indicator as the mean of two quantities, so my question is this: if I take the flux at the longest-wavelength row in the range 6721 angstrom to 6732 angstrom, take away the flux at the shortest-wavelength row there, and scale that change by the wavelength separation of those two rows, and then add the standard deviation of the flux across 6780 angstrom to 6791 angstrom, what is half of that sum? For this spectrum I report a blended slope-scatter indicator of -0.001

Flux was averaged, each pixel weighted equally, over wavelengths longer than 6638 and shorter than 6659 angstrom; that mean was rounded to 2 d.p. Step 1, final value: 1.62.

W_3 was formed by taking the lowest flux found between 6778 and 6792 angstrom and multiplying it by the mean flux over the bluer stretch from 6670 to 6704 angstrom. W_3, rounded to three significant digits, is 2.58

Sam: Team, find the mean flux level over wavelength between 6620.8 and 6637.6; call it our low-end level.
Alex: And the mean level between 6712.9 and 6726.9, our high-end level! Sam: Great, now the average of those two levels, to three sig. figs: 1.72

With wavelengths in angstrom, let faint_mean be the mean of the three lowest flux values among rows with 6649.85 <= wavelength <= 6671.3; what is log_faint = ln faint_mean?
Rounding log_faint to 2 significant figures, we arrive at 0.42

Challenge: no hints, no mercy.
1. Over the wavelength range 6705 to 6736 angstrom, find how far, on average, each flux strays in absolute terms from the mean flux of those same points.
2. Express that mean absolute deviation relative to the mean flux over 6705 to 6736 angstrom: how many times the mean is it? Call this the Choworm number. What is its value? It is 0.025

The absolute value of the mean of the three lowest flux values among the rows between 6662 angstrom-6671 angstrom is 1.55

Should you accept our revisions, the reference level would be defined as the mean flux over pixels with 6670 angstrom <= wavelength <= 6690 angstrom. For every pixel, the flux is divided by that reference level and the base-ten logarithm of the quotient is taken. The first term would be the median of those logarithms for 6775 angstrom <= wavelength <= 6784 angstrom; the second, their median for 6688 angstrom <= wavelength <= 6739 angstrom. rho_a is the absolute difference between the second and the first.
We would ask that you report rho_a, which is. 0.032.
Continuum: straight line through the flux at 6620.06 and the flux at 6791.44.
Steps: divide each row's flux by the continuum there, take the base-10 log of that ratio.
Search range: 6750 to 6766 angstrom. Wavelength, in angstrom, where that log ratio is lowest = 6764.91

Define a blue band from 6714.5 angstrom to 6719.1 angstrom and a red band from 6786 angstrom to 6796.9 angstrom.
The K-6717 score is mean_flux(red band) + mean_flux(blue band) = 3.40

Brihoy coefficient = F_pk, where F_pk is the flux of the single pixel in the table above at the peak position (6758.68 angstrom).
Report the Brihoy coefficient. 1.84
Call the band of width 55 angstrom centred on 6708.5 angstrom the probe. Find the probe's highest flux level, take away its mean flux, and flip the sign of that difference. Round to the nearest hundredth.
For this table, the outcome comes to -0.19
